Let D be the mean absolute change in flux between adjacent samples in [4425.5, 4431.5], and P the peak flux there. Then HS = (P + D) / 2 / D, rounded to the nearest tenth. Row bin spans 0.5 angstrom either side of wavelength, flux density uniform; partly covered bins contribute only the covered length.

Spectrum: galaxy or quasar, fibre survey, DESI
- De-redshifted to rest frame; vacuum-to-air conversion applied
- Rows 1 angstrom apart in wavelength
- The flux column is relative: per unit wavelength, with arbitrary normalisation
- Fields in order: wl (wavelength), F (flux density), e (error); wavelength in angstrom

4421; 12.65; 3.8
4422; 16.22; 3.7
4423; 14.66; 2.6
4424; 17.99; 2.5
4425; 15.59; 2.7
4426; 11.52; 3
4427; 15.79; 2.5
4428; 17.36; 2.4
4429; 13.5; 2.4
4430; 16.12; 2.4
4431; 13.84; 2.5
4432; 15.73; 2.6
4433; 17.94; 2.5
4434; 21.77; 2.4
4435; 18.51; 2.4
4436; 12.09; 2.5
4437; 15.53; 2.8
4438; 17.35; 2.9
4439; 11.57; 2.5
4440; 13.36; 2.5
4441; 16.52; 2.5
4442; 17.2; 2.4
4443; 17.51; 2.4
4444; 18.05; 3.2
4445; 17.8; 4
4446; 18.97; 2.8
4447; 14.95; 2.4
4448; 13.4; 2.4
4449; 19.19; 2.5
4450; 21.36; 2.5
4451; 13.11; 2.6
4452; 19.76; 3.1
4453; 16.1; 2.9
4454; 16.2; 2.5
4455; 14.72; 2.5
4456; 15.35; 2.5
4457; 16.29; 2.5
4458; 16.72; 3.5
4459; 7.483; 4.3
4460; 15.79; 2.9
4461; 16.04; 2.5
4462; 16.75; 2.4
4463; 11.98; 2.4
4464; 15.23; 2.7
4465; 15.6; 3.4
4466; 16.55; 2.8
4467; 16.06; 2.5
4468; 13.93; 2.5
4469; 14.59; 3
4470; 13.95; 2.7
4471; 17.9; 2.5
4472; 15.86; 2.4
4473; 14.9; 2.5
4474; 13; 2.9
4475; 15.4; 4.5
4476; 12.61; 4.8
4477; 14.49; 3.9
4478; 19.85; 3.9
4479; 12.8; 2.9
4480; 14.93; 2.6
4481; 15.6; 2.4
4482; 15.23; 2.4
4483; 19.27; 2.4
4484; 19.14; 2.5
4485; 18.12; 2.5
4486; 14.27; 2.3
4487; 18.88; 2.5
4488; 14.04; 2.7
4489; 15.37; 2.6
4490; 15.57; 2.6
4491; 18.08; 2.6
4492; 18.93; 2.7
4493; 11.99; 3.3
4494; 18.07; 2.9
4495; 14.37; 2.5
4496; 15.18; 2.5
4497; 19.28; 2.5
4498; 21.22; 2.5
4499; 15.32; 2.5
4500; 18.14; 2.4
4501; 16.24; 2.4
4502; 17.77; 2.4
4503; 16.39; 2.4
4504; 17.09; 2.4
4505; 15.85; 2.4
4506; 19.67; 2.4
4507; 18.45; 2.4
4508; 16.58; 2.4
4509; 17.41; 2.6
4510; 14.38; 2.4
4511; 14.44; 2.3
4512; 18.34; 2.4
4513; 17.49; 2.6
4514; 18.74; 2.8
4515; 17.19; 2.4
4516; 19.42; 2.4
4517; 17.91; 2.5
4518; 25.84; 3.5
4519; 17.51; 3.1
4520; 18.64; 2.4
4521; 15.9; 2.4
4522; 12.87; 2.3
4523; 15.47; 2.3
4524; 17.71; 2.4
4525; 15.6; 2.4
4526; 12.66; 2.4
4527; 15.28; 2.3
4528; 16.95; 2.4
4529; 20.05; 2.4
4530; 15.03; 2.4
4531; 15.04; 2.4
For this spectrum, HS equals 3.5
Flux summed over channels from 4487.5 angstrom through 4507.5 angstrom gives 337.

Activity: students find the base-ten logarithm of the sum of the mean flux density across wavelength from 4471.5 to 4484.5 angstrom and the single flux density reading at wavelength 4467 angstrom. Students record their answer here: 1.50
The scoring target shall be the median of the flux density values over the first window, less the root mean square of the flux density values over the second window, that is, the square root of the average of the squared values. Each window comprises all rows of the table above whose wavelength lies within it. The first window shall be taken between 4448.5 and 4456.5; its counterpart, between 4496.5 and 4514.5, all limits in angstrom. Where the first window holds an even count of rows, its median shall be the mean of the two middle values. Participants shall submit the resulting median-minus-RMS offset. -1.3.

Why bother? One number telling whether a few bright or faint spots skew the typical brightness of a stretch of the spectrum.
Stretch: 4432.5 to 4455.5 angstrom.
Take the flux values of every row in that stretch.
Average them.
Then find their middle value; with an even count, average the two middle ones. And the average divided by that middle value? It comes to 0.97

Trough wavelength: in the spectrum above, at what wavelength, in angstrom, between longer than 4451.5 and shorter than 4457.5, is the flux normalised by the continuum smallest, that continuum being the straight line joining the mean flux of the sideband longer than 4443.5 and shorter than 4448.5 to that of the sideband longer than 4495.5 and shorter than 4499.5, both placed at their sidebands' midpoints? 4455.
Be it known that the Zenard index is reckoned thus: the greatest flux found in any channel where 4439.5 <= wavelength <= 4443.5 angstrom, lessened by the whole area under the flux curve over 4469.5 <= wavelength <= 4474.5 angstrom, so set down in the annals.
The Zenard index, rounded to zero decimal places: -58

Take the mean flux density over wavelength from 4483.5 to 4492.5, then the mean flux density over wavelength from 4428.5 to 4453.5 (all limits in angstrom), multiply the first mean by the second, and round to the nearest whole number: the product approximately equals 279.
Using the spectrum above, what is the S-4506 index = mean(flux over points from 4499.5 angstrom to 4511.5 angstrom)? 16.9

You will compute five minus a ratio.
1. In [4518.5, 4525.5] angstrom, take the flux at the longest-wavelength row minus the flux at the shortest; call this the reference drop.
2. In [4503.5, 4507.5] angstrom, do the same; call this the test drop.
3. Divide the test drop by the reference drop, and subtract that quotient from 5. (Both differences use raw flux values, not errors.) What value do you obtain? 5.7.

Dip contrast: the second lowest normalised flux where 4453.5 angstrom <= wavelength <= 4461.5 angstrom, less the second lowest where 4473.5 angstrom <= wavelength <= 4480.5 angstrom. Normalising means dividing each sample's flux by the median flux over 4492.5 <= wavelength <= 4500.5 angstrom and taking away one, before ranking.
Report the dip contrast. 0.12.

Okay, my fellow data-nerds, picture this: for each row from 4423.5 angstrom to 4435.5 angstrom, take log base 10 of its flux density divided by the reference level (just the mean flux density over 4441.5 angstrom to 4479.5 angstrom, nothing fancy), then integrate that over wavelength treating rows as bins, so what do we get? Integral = 0.1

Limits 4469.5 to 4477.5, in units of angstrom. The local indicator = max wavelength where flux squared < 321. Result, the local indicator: 4477 angstrom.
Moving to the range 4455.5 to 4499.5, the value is 4499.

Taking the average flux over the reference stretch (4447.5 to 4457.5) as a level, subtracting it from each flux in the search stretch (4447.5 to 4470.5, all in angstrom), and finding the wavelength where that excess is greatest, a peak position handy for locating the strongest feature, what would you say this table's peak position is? 4450 angstrom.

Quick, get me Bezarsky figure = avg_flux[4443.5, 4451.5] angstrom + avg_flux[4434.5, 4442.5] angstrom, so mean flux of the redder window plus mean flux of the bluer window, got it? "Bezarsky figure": 32.4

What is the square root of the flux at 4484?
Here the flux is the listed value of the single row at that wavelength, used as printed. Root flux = 4.4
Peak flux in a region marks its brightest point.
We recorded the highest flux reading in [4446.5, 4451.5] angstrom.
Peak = 21.36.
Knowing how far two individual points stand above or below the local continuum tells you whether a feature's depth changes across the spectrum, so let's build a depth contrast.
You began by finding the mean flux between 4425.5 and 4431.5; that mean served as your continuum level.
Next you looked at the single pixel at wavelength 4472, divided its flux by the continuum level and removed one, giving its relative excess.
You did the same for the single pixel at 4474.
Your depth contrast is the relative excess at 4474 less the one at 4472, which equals -0.19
